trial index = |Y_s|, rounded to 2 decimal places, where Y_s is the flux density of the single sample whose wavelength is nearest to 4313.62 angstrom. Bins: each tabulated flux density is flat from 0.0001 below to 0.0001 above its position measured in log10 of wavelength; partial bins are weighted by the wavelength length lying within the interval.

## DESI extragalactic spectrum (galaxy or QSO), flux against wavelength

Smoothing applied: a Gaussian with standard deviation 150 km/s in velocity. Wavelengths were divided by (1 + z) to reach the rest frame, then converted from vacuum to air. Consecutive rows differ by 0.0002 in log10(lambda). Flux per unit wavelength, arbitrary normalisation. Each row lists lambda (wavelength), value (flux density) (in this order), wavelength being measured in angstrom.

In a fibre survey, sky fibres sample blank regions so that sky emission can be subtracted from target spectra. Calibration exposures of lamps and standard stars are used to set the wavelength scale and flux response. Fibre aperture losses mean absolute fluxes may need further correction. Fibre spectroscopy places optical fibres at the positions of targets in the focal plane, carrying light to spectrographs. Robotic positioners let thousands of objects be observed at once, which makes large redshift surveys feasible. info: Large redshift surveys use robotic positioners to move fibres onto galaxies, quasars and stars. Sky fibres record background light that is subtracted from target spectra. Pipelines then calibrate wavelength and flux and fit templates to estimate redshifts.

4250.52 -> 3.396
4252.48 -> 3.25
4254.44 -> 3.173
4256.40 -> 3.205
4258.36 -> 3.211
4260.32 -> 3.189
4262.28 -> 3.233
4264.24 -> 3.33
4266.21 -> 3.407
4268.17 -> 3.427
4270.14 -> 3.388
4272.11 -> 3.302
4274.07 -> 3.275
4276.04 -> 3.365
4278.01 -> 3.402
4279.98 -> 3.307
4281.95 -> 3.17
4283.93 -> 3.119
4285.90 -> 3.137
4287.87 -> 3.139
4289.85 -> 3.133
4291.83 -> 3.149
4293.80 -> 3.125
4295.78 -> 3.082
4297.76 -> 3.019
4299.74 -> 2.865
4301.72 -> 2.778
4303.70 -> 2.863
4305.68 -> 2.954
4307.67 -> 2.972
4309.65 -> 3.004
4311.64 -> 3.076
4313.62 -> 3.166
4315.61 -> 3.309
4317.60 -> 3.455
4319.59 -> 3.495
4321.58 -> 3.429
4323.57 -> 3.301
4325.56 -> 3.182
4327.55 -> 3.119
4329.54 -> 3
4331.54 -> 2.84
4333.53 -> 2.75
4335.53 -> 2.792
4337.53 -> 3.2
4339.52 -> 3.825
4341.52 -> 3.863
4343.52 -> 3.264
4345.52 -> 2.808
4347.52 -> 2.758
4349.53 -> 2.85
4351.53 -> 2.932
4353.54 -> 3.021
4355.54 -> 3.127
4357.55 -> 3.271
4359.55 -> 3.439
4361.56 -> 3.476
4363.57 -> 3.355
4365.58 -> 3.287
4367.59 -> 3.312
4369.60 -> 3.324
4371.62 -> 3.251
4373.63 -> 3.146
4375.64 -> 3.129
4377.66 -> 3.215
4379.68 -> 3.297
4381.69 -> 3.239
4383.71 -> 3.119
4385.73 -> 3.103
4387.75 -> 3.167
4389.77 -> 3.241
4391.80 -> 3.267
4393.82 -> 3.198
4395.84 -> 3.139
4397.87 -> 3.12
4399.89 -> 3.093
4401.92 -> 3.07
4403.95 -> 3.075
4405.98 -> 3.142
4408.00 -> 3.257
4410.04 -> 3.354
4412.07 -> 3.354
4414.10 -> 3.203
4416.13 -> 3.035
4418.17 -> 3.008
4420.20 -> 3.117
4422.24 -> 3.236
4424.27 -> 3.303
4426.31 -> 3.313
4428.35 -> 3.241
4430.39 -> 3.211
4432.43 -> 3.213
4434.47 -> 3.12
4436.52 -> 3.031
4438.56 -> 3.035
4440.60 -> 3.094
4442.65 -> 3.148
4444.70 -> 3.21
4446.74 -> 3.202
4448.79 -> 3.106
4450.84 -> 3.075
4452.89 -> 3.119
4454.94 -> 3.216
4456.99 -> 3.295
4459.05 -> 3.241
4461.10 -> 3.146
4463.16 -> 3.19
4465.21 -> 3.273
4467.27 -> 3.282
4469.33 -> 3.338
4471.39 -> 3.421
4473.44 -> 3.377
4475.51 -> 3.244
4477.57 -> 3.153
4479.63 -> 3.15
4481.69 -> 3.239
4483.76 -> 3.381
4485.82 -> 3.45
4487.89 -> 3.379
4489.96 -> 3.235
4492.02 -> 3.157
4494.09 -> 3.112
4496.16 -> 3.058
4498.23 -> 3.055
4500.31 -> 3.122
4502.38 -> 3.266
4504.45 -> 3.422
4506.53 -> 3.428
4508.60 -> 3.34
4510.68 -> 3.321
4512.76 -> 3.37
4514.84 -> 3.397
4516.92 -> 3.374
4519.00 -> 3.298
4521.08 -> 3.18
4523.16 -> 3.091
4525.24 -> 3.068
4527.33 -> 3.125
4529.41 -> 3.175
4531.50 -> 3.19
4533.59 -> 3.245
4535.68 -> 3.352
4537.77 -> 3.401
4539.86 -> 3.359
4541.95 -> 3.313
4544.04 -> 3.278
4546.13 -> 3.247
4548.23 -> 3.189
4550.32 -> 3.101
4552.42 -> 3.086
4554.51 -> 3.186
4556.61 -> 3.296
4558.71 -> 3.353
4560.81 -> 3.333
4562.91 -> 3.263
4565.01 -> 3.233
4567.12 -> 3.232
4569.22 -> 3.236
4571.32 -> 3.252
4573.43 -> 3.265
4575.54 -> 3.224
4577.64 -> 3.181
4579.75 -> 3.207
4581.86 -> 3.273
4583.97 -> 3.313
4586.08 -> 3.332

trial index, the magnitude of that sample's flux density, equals 3.17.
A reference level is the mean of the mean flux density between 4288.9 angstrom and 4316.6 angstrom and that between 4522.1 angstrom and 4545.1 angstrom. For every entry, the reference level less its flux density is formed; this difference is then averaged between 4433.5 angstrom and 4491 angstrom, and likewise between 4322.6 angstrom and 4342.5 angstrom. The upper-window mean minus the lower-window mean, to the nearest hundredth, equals -0.03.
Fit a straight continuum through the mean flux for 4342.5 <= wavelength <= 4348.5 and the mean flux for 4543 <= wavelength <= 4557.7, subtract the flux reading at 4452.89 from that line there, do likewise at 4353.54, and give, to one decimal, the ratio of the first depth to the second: 0.6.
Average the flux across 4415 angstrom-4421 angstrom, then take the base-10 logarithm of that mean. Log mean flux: 0.485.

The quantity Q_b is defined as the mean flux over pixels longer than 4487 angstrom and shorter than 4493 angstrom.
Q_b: 3.26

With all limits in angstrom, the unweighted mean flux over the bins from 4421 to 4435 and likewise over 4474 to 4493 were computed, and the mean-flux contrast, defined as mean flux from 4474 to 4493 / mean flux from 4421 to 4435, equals 1.010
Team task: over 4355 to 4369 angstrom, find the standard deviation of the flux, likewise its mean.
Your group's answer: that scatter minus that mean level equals -3.22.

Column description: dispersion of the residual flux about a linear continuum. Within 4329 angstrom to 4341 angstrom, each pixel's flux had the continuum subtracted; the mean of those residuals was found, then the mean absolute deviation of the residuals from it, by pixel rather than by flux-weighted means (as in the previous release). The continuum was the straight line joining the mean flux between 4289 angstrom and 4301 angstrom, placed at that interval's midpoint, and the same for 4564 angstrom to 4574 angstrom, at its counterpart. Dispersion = 0.29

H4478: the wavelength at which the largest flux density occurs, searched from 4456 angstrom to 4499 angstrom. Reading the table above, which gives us 4485.82 angstrom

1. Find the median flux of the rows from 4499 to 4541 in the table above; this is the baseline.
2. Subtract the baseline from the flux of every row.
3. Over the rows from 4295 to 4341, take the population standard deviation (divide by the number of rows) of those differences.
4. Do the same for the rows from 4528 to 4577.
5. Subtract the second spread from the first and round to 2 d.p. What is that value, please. 0.19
